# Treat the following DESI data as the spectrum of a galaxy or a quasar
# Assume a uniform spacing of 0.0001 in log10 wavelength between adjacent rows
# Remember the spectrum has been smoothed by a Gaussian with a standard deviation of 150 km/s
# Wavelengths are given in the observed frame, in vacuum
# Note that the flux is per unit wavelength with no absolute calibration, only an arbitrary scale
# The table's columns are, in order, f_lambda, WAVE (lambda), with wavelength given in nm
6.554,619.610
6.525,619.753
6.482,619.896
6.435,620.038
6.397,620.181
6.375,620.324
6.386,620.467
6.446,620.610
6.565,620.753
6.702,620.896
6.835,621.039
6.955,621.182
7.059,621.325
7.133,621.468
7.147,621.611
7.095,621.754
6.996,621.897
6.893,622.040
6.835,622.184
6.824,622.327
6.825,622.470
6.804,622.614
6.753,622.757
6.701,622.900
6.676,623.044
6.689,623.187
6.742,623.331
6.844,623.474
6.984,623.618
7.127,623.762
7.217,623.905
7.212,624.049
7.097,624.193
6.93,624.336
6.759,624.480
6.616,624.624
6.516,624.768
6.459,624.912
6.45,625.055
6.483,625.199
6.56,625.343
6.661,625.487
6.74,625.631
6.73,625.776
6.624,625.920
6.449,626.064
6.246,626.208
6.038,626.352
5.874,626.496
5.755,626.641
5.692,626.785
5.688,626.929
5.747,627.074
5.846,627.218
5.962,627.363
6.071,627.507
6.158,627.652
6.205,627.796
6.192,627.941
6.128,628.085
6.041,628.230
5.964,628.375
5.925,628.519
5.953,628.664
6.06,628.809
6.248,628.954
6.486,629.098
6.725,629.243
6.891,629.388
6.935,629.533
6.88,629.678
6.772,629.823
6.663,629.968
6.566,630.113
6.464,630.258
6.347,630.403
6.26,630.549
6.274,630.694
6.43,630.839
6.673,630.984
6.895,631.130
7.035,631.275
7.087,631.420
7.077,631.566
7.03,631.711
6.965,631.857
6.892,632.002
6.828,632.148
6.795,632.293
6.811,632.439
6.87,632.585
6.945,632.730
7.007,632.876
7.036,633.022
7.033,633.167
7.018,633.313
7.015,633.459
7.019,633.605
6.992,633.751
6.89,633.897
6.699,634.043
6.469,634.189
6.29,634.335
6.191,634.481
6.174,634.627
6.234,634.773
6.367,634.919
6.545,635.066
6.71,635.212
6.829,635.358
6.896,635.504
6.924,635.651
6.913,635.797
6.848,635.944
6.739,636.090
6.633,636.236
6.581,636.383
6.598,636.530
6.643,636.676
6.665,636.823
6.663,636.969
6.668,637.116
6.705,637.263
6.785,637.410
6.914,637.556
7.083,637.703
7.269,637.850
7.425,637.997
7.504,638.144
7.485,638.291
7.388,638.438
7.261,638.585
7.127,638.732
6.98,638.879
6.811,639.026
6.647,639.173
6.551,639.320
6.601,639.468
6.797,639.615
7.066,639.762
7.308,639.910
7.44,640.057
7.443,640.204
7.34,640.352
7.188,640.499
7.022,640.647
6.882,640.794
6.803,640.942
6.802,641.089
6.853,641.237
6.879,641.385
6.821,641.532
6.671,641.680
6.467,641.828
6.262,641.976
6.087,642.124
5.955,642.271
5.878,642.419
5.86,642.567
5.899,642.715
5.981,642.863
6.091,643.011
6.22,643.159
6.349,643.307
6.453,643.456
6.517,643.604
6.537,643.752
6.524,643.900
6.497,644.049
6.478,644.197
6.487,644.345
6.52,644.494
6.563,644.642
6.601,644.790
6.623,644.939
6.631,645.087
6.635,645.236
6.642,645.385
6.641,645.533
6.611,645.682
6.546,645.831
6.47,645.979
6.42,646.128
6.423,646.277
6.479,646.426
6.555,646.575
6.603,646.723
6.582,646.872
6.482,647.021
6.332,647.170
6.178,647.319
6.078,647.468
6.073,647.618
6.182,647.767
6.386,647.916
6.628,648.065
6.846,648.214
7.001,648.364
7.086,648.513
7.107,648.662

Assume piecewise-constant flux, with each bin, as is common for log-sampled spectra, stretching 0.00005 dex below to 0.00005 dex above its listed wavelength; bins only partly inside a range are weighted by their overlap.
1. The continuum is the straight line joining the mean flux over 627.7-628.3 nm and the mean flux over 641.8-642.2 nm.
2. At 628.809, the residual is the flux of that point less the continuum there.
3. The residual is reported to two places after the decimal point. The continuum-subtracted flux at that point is -0.09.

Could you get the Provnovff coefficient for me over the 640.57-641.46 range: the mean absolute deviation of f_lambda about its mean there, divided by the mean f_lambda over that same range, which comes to 0.008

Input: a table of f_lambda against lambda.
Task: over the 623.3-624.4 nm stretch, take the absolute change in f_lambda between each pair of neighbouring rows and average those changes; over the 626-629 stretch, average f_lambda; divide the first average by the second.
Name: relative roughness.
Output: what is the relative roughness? 0.018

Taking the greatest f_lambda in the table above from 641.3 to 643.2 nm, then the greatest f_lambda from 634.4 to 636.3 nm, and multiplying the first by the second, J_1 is 47.6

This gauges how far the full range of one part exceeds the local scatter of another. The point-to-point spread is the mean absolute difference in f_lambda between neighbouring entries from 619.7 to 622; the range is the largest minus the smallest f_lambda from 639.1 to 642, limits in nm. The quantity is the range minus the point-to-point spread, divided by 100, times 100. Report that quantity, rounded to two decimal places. 1.11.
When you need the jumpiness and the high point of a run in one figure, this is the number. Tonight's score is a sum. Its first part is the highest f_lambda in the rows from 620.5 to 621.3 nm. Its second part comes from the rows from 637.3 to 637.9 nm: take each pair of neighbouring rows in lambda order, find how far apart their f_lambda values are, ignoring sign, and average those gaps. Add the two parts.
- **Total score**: 7.1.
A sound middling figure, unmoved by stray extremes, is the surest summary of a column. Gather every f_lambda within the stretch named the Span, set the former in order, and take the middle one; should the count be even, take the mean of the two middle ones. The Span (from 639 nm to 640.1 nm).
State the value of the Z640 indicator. 6.8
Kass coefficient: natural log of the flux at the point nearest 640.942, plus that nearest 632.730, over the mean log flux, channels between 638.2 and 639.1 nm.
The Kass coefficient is 1.96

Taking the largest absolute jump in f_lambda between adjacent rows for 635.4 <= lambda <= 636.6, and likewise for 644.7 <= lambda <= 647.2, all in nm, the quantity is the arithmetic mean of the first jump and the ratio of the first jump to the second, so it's 0.42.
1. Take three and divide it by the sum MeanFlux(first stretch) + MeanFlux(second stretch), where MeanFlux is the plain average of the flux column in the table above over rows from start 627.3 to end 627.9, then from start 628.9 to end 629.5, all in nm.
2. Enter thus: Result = 0.236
